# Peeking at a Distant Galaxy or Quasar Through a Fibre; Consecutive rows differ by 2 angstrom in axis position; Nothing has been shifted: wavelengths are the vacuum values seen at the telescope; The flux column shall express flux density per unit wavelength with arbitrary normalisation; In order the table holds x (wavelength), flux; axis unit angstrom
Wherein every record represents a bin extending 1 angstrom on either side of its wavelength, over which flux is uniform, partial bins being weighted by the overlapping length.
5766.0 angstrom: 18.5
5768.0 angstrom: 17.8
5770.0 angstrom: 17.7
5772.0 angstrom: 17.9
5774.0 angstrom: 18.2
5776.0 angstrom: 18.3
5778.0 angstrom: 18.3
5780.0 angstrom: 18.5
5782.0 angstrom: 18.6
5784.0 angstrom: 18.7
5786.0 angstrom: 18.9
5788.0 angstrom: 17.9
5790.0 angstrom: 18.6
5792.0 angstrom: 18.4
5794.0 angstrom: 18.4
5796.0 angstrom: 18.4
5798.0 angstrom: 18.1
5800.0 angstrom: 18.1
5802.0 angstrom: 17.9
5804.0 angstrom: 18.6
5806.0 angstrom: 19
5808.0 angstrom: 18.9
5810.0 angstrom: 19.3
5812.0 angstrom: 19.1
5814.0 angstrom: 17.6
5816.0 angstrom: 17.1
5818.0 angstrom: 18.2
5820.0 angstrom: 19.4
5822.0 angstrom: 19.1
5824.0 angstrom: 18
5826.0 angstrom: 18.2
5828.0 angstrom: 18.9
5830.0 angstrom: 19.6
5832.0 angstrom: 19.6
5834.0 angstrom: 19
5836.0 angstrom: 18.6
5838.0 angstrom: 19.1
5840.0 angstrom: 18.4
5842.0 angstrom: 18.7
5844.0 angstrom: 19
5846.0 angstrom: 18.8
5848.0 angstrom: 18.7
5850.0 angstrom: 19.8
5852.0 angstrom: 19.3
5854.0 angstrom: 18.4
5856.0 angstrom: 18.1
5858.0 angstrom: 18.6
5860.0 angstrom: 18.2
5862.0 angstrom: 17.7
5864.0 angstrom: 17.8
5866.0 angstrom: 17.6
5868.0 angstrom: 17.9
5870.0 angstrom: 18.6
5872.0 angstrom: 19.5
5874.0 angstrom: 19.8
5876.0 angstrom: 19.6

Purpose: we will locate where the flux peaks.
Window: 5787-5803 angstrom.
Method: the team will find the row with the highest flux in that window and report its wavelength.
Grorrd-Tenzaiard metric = 5790.0 angstrom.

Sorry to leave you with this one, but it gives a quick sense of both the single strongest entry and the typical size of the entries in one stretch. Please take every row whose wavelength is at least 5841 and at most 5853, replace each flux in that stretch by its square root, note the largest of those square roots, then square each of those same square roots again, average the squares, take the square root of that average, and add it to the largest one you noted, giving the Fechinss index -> 8.81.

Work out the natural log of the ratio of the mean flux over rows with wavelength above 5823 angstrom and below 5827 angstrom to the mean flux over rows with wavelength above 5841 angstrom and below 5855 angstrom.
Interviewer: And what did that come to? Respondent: -0.0463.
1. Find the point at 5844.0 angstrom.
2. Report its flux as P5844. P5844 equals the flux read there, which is 19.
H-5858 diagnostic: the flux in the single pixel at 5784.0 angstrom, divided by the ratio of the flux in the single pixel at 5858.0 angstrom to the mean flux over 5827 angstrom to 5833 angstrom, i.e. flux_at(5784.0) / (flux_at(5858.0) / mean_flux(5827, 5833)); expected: 19.5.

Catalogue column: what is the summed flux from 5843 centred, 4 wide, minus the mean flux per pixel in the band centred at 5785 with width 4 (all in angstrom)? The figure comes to 18.9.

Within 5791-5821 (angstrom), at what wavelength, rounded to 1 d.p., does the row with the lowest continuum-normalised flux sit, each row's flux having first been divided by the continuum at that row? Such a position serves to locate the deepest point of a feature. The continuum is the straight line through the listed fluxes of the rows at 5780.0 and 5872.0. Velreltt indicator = 5816.0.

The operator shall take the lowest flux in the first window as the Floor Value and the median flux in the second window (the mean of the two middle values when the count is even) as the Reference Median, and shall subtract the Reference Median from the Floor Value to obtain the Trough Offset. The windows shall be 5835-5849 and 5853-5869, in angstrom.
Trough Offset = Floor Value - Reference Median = 0.4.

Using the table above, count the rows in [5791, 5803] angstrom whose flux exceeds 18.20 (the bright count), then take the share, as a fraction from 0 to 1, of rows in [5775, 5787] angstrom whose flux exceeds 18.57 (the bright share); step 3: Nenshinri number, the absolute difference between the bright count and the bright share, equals 2.5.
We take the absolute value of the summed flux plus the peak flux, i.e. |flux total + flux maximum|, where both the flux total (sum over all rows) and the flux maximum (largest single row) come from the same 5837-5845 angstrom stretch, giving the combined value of 94.3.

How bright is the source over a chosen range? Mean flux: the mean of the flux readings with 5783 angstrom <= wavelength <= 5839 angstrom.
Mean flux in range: 18.6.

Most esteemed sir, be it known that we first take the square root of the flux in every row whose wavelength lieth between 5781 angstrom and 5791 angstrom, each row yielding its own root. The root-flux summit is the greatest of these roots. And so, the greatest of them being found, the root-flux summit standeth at 4.35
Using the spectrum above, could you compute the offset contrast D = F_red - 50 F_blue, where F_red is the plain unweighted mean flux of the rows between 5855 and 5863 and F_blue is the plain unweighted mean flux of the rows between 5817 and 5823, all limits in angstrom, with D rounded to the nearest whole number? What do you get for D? -927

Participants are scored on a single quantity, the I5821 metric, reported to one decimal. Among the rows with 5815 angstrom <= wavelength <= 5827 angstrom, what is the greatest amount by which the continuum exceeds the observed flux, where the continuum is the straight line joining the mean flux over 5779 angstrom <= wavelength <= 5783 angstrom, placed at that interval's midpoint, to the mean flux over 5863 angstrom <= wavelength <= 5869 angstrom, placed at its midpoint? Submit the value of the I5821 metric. 1.1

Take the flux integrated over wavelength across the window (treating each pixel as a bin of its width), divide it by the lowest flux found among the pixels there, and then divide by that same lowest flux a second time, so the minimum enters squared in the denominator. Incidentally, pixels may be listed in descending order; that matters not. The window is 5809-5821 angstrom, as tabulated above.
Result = 0.757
